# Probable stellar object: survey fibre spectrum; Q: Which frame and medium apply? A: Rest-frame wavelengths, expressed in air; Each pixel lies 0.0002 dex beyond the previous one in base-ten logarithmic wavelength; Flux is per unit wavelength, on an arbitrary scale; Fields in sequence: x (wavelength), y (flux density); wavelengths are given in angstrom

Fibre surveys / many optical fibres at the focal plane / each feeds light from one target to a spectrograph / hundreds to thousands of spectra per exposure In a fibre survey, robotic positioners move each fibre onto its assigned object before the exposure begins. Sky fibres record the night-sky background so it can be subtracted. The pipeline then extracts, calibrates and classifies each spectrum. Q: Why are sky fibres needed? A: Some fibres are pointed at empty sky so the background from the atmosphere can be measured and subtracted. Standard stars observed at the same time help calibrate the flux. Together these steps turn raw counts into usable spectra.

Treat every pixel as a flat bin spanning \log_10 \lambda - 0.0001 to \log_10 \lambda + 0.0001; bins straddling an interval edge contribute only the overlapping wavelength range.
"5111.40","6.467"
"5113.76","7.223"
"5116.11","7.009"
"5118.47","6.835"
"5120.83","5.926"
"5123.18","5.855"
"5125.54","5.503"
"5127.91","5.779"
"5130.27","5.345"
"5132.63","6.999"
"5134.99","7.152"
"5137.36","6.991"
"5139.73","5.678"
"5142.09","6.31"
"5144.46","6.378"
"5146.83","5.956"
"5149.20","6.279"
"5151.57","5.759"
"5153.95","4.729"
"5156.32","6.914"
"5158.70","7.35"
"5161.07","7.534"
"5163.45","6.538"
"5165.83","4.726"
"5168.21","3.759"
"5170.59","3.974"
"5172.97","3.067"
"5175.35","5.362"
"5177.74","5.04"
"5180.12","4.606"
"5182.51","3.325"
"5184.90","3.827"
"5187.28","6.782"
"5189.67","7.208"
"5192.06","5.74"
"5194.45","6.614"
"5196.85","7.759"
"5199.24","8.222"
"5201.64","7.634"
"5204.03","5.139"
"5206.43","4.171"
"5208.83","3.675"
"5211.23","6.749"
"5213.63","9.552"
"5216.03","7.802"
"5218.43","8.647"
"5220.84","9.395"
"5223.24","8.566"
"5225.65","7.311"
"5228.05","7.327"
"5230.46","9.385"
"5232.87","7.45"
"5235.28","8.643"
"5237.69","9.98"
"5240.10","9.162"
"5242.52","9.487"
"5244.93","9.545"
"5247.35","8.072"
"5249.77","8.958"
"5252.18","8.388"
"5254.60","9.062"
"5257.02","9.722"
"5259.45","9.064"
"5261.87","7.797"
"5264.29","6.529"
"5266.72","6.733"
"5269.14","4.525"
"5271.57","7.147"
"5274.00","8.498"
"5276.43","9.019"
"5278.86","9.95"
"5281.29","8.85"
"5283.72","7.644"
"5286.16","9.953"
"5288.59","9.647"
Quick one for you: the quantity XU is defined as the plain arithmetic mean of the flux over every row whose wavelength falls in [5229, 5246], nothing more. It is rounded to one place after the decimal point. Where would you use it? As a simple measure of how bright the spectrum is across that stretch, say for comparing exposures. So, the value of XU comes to 9.1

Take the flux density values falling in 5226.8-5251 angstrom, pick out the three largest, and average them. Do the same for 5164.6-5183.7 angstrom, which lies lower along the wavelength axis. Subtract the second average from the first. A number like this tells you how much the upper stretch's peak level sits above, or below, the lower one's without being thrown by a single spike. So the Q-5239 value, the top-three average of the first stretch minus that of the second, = 4.6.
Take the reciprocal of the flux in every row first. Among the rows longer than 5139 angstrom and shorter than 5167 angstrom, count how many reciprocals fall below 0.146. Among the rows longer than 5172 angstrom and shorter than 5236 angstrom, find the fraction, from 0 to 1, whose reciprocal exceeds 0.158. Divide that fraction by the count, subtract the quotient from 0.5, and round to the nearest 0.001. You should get 0.377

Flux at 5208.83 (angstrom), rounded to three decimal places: 3.675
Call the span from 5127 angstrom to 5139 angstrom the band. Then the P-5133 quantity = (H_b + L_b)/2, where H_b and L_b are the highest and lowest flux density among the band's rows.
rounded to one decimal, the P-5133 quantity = 6.2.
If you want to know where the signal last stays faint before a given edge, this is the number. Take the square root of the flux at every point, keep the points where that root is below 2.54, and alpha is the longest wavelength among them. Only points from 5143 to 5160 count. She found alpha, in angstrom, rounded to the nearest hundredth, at 5153.95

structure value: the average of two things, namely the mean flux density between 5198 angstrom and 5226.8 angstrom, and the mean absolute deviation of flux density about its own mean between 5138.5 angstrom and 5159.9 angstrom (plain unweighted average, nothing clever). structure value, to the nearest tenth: 3.9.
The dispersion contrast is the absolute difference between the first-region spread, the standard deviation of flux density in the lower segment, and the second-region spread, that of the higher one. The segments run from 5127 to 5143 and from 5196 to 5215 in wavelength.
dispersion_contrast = 1.3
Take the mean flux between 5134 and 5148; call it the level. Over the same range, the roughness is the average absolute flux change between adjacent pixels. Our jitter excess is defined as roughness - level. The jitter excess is -5.9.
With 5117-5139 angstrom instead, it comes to -5.8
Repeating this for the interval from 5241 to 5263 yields -8.1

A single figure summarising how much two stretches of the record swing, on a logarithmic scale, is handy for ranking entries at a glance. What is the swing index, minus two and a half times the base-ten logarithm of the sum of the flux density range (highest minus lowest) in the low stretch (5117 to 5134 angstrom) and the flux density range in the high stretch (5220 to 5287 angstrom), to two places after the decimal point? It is -2.13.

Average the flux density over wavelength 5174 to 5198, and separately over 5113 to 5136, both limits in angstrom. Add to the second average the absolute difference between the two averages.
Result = 7.1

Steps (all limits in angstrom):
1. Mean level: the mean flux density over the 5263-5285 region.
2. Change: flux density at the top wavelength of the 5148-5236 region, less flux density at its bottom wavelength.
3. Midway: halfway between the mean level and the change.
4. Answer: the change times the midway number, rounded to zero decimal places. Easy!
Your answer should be 12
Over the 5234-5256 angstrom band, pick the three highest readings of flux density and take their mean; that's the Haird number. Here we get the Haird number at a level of 9.7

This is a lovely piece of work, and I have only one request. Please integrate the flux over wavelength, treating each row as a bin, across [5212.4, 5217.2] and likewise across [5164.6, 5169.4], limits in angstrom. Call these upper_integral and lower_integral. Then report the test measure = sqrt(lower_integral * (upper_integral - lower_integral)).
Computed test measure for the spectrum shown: 20.8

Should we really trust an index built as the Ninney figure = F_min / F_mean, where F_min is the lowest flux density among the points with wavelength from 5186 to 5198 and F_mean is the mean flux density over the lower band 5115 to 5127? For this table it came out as 0.92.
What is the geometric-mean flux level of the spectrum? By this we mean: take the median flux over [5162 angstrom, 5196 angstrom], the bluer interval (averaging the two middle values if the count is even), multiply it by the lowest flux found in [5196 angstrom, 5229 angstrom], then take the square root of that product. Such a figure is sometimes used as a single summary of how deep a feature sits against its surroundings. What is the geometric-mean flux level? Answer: 4.2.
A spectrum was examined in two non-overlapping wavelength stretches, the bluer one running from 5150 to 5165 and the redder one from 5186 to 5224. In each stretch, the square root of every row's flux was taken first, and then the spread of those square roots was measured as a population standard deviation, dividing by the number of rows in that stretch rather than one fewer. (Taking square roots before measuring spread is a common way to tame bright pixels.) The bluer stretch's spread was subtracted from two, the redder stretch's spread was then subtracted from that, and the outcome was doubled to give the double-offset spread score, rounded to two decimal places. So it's 2.94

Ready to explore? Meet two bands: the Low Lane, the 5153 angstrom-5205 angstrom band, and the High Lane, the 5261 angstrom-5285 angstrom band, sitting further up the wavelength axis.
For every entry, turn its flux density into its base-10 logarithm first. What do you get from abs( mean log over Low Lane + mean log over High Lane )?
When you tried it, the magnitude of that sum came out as 1.62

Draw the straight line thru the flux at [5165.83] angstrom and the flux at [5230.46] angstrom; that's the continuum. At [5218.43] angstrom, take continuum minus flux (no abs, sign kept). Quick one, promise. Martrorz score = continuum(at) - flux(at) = -0.1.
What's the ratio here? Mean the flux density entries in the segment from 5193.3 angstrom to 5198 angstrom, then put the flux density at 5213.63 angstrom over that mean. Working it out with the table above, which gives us 1.3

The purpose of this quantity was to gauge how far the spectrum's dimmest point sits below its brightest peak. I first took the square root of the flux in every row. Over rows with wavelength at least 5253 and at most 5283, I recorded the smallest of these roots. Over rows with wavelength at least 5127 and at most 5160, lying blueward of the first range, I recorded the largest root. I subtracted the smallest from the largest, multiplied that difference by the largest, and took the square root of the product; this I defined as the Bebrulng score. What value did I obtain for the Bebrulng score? 1.3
